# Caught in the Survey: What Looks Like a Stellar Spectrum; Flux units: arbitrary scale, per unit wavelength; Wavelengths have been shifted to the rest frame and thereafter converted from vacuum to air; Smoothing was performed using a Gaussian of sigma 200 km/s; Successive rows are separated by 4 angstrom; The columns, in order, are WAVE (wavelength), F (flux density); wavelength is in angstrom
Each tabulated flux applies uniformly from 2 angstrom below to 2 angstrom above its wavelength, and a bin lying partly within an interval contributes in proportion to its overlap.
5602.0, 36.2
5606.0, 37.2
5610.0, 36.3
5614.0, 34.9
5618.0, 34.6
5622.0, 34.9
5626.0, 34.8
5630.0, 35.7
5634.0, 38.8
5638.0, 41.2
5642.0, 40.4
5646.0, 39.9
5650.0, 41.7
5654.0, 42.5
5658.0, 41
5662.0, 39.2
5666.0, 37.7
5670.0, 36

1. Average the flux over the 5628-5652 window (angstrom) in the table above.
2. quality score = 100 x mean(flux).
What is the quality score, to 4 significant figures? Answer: 3962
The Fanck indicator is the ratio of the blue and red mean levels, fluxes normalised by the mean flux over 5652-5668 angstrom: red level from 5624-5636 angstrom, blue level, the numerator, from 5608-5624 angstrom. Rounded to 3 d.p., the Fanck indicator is 0.965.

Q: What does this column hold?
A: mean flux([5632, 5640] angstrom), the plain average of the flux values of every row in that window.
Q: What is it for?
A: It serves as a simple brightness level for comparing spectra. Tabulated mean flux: 40.0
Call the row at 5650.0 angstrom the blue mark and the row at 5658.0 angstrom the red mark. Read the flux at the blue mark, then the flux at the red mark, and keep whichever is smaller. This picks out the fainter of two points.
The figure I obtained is 41.0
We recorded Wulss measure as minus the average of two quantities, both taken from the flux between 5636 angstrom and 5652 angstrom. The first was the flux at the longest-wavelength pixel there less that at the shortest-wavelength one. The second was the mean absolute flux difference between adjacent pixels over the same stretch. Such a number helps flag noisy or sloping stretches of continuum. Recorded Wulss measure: -0.8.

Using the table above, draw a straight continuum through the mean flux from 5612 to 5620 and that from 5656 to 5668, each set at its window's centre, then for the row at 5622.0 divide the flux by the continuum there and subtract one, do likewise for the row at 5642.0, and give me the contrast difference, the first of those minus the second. -0.10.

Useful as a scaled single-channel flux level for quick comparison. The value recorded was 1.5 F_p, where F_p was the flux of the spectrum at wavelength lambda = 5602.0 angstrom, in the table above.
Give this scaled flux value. 54.3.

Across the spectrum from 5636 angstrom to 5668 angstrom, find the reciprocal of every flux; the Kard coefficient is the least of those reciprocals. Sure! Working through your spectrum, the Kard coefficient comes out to 0.0235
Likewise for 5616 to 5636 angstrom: 0.0258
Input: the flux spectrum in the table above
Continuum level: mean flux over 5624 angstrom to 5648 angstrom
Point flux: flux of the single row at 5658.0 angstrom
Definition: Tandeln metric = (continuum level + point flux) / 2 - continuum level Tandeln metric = 1.3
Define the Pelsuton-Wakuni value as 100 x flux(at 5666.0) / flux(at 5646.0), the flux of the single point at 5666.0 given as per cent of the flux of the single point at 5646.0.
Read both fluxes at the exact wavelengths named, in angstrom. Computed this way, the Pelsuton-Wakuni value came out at 94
